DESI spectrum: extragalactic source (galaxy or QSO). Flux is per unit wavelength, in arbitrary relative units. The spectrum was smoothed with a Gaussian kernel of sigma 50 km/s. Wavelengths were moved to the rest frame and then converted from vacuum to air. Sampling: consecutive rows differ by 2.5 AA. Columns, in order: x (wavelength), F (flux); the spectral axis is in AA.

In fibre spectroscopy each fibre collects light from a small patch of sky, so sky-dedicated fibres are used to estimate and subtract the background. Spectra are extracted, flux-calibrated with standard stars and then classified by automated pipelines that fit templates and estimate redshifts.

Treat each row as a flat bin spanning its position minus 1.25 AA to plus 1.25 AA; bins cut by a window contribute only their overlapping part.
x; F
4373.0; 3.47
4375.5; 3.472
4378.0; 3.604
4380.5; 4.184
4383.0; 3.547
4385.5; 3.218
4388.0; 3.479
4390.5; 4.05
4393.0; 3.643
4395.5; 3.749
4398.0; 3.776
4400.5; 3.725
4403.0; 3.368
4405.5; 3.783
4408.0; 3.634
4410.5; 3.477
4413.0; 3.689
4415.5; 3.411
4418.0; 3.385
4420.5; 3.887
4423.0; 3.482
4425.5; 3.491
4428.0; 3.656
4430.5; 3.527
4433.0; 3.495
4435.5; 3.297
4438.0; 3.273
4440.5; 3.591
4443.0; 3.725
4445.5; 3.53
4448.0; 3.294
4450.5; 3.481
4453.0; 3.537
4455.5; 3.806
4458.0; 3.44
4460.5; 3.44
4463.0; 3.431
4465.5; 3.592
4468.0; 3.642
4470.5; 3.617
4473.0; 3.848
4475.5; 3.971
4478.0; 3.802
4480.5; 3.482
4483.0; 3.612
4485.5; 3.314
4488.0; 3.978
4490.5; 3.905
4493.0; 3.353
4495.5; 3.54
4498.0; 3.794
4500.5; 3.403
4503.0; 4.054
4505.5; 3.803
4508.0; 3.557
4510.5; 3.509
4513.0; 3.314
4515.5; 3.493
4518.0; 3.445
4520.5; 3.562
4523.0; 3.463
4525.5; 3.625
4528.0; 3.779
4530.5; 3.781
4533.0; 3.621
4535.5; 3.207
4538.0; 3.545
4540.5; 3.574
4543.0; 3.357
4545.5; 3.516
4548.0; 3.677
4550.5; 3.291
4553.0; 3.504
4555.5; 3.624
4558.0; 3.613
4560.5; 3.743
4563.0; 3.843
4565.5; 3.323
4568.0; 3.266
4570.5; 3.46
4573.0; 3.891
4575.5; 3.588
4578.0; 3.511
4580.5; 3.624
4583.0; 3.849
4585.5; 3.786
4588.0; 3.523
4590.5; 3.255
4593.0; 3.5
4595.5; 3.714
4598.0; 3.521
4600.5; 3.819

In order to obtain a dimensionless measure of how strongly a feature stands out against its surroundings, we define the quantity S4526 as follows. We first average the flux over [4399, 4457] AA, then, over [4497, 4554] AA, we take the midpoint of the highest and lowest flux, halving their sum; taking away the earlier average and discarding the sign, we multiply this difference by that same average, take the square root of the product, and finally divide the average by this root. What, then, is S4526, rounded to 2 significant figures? 6.5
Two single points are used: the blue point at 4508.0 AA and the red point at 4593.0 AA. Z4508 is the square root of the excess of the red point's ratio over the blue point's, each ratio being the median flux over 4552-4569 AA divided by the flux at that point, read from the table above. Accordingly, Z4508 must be 0.13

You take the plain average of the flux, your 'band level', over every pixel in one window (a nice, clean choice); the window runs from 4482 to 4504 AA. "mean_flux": 3.66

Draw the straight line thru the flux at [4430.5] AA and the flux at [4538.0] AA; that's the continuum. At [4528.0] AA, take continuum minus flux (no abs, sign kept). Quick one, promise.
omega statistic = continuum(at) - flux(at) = -0.24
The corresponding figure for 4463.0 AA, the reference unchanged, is 0.10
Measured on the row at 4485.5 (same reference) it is 0.22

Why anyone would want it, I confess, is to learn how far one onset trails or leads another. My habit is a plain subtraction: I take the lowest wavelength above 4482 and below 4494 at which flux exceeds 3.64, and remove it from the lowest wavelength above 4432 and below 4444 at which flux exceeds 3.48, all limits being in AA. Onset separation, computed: -55.0 AA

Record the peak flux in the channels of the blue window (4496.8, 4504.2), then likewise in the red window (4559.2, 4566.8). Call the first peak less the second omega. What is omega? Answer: 0.2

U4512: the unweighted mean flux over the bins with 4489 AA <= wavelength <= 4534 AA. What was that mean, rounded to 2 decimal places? 3.61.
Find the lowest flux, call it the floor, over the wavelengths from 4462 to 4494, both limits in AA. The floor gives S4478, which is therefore 3.314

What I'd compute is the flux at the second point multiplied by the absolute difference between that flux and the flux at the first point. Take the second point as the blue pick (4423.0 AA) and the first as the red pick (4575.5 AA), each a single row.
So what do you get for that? 0.37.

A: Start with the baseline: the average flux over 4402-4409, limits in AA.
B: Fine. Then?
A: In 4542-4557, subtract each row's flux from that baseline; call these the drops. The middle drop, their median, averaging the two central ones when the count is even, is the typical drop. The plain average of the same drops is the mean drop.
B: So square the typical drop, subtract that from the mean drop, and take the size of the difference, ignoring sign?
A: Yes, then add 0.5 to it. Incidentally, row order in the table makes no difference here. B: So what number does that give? 0.59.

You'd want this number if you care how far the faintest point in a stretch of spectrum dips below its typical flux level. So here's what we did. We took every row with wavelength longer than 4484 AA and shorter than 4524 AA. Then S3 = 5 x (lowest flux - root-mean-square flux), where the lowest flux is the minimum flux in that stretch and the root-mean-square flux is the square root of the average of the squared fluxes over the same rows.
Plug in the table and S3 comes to -1.43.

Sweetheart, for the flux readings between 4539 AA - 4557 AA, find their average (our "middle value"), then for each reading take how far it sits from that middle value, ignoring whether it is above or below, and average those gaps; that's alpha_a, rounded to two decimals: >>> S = 0.10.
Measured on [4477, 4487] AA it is 0.15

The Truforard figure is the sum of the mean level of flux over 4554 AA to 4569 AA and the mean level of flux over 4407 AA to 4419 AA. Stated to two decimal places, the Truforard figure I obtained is 7.09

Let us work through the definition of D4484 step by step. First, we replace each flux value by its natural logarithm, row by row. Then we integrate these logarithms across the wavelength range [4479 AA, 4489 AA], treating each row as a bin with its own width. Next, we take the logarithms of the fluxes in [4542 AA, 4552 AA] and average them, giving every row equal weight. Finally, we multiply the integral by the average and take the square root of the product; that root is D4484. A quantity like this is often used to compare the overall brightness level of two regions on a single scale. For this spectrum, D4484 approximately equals 3.98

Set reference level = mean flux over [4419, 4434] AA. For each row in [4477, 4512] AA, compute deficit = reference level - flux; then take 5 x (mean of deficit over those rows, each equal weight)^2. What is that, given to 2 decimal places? 0.02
